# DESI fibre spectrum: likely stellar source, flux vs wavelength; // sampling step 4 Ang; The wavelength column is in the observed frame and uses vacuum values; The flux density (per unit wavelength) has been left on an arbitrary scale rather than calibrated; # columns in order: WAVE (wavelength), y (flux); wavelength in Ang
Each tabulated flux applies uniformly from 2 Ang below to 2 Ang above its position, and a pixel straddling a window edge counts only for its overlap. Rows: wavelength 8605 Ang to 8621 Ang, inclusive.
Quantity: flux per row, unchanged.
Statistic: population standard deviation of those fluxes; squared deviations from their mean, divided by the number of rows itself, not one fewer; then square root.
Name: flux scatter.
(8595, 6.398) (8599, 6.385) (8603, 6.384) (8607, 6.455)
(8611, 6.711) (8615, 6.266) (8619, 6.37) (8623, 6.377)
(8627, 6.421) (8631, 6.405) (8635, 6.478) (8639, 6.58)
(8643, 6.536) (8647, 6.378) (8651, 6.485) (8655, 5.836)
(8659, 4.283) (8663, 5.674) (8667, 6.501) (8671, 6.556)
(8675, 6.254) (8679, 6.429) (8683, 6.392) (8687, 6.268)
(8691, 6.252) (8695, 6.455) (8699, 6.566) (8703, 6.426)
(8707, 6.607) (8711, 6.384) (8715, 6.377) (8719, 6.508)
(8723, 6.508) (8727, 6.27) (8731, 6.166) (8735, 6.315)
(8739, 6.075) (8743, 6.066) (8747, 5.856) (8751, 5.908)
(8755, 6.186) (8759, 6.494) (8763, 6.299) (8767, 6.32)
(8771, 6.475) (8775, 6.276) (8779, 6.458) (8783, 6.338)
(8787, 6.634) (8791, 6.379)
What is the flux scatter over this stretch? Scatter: 0.16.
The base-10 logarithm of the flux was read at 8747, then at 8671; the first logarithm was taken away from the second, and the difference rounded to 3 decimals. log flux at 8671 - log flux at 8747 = 0.049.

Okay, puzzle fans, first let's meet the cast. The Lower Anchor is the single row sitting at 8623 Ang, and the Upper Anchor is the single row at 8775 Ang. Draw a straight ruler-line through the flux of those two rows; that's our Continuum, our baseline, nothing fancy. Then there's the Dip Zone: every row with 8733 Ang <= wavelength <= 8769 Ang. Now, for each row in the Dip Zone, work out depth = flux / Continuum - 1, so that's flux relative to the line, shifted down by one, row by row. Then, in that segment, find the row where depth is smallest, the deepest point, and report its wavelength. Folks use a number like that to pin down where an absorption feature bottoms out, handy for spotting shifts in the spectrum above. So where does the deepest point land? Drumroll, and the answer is 8747 Ang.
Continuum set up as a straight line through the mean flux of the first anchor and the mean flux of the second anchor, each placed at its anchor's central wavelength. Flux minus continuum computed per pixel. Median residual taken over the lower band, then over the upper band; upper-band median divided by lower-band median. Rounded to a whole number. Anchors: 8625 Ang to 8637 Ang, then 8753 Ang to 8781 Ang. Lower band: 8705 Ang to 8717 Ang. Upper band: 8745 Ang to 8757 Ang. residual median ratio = 80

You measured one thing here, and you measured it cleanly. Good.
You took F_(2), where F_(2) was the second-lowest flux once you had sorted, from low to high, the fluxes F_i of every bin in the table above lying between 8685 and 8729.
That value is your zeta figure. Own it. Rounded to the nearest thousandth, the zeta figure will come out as 6.268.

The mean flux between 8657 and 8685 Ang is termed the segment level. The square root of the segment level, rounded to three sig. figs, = 2.45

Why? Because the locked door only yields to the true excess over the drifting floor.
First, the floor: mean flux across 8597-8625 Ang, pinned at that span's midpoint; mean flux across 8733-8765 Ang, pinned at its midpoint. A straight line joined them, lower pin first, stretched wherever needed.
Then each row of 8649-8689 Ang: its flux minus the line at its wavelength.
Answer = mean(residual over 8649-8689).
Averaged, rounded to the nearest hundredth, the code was -0.24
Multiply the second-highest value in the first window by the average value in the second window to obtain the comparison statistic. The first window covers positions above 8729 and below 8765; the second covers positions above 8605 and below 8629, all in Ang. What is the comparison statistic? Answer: 40.6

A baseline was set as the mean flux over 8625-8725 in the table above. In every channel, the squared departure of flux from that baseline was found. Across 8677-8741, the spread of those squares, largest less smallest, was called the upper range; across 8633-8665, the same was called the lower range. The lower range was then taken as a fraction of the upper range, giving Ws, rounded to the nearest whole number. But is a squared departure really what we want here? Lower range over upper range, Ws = 44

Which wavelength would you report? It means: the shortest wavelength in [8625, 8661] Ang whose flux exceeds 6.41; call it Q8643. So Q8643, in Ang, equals 8627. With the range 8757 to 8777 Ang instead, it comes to 8759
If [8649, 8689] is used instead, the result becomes 8651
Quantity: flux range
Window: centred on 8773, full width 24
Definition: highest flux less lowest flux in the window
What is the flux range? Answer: 0.2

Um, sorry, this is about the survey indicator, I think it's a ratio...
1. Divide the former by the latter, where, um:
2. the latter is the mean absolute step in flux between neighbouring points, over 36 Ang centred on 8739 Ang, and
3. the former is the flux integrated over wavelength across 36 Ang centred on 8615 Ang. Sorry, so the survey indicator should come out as 1444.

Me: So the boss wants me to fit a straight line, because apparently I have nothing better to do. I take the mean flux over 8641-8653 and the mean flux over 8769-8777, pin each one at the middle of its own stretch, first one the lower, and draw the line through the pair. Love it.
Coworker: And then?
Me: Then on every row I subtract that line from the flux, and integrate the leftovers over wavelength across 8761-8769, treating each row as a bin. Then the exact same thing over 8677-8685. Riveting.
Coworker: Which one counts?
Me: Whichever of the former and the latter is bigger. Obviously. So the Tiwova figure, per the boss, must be -0.25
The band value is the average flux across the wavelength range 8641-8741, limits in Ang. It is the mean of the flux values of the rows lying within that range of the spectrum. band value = 6.26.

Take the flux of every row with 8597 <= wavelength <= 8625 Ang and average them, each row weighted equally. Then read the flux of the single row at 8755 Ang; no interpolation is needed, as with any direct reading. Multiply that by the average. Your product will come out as 39.7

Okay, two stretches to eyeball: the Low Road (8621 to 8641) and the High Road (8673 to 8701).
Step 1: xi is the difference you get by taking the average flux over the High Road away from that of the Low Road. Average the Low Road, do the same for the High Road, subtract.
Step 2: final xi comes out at 0.078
